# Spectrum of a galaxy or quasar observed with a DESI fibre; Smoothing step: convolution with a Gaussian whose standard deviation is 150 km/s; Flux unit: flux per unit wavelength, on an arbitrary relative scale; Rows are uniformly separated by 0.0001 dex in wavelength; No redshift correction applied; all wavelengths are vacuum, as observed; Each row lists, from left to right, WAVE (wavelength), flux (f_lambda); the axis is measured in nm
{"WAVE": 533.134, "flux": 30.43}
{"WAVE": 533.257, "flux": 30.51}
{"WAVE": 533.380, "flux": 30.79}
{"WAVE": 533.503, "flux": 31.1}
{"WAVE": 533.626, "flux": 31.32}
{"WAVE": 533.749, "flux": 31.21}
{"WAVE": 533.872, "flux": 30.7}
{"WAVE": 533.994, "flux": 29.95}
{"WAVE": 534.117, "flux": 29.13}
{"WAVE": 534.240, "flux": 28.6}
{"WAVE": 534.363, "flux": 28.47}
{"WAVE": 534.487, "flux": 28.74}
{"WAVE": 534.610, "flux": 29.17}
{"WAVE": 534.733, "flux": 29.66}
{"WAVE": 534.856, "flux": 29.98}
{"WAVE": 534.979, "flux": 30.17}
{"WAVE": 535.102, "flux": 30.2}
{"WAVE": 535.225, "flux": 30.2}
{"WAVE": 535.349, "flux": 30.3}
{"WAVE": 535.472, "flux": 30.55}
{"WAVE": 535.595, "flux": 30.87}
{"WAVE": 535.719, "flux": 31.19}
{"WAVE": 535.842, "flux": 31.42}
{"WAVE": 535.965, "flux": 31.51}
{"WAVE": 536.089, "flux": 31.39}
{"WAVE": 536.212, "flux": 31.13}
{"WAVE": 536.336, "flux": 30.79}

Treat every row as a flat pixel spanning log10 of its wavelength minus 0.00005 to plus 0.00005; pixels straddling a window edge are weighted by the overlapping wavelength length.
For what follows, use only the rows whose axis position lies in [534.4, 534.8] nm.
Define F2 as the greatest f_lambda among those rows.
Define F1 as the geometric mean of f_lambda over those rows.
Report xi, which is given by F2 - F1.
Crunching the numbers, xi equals 0.47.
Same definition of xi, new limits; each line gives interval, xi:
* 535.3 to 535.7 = 0.30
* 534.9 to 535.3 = 0.01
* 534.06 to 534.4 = 0.40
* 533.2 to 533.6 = 0.30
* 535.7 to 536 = 0.14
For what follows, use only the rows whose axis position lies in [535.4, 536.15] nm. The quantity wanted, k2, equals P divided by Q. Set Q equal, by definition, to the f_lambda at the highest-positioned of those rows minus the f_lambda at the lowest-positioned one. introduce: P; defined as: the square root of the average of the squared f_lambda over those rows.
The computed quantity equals 37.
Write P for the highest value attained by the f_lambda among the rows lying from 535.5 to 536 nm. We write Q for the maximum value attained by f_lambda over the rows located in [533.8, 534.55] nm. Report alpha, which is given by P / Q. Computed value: 1.03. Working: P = 31.51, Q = 30.7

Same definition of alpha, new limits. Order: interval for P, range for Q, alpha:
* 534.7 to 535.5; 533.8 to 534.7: 1.00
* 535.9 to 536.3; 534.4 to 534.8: 1.06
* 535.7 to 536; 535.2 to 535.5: 1.03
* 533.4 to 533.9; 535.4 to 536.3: 0.99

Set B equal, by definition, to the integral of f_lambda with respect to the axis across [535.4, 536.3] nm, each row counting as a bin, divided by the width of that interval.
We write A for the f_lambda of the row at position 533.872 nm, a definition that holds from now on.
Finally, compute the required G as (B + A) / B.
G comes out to 1.986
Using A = 30.7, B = 31.1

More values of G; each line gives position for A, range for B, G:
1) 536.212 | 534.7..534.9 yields 2.043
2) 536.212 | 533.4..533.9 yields 2.003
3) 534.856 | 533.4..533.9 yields 1.965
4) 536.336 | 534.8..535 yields 2.023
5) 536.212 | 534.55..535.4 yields 2.039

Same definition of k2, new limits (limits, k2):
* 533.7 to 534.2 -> -15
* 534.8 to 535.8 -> 25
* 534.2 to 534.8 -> 27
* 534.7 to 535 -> 59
